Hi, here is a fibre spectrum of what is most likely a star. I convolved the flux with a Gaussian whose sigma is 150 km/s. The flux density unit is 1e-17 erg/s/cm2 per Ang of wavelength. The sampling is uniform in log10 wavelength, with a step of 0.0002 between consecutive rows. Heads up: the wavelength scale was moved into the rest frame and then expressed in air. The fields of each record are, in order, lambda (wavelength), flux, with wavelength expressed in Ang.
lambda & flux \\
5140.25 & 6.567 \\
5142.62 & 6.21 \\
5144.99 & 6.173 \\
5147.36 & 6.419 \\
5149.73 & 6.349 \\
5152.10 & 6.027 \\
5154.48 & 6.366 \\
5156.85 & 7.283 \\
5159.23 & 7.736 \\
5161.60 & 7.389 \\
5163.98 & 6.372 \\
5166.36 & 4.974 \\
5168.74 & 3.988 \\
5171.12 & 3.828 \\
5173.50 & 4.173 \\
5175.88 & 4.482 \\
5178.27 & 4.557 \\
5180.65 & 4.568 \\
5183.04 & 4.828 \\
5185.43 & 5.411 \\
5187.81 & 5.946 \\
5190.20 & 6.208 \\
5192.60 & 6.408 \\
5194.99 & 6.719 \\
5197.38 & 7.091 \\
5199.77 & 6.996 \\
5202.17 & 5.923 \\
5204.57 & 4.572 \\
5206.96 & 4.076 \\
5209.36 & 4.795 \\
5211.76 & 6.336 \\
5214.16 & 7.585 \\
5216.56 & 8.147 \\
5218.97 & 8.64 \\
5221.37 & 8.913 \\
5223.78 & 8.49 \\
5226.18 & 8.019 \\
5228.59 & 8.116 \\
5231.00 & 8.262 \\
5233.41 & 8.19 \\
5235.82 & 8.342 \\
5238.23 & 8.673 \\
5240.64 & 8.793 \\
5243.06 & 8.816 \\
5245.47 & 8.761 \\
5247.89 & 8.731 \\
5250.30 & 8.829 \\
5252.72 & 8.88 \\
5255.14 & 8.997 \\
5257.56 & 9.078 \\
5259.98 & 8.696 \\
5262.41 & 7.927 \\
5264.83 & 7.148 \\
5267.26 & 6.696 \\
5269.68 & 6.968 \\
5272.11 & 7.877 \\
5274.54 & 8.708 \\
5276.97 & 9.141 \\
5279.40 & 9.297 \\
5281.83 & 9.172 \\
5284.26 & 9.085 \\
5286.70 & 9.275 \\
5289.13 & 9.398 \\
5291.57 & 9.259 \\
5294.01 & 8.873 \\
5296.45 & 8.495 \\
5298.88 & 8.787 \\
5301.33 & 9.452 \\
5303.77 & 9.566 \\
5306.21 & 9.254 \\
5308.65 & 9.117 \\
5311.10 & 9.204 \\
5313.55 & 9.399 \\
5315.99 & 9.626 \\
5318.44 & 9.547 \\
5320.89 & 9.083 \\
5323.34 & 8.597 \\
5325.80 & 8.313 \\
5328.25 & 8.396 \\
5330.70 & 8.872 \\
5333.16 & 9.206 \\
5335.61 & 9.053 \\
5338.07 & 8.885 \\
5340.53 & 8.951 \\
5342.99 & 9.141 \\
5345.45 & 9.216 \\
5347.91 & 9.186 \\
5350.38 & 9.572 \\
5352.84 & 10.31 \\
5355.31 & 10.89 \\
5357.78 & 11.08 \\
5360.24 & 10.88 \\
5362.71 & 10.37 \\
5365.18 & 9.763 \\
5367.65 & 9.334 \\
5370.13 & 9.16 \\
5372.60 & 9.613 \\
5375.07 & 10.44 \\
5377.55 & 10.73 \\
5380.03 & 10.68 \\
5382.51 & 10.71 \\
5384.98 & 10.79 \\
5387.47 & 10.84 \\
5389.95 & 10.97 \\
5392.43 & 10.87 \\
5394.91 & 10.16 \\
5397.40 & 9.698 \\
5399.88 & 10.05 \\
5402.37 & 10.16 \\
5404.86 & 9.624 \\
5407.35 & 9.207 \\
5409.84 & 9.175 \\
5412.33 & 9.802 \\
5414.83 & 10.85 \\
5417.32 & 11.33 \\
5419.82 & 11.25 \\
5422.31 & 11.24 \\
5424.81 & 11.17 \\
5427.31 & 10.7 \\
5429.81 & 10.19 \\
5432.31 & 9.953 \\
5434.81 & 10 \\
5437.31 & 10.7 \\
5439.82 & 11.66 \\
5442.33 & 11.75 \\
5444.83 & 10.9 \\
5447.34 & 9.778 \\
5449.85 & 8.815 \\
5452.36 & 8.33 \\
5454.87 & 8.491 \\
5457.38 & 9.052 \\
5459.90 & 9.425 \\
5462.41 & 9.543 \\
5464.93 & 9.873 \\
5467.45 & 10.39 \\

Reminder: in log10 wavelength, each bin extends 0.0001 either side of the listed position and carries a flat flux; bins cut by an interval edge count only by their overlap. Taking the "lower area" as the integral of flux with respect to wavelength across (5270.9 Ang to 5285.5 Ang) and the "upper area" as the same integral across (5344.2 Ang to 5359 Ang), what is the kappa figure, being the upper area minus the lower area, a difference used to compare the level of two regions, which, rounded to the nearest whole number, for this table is 19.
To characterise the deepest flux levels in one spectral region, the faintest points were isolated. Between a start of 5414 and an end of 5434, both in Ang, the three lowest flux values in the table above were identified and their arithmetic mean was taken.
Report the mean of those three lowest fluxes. 10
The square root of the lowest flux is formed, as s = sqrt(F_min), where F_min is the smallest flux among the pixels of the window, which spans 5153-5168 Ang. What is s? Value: 2.2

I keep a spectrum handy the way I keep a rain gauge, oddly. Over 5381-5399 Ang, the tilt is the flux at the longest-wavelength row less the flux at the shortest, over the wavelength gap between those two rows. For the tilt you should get -0.07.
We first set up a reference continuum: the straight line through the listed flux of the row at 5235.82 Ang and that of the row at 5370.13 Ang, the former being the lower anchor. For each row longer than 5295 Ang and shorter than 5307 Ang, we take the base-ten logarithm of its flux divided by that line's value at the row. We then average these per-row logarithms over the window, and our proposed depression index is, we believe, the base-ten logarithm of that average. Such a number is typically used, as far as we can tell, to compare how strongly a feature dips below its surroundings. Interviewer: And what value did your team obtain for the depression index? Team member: -1.76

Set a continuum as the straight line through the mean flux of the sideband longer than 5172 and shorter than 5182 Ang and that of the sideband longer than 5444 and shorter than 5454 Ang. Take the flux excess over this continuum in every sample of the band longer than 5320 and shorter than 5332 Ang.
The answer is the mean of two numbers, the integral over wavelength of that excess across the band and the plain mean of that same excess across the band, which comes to 10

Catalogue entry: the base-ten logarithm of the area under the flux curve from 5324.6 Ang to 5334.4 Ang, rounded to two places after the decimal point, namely 1.93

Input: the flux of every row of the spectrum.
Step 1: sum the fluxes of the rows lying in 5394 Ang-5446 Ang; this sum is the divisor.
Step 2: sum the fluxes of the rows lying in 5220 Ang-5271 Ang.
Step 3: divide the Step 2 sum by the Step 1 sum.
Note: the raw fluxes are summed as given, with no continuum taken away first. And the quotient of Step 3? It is 0.80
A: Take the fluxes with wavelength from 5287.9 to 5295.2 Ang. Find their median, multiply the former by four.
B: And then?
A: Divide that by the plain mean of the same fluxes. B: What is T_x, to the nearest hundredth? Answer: 4.04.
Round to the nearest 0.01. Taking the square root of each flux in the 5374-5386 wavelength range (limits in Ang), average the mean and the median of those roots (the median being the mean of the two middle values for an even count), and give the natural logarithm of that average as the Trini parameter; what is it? 1.18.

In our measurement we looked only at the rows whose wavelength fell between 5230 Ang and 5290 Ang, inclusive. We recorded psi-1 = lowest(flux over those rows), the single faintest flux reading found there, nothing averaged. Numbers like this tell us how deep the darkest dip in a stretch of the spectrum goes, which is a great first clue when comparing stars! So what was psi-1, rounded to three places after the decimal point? 6.696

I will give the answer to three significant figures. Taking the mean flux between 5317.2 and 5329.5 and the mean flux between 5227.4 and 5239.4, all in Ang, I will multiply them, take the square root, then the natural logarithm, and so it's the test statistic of 2.15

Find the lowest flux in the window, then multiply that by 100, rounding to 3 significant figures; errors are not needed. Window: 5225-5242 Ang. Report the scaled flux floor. 802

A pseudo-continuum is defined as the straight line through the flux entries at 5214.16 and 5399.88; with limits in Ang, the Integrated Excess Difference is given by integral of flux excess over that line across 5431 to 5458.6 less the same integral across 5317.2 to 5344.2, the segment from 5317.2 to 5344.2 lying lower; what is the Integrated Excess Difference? -13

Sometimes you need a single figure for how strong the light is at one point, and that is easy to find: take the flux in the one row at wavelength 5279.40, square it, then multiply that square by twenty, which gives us 1729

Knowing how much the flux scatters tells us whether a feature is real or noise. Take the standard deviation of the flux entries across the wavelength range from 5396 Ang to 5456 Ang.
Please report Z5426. 1.0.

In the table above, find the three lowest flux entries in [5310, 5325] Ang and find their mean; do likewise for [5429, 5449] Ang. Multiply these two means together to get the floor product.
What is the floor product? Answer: 89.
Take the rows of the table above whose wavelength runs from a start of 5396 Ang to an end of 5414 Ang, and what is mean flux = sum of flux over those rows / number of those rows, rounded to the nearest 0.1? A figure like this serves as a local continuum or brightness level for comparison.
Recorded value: 9.7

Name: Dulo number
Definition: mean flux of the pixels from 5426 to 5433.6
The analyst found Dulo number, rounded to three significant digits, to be 10.3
